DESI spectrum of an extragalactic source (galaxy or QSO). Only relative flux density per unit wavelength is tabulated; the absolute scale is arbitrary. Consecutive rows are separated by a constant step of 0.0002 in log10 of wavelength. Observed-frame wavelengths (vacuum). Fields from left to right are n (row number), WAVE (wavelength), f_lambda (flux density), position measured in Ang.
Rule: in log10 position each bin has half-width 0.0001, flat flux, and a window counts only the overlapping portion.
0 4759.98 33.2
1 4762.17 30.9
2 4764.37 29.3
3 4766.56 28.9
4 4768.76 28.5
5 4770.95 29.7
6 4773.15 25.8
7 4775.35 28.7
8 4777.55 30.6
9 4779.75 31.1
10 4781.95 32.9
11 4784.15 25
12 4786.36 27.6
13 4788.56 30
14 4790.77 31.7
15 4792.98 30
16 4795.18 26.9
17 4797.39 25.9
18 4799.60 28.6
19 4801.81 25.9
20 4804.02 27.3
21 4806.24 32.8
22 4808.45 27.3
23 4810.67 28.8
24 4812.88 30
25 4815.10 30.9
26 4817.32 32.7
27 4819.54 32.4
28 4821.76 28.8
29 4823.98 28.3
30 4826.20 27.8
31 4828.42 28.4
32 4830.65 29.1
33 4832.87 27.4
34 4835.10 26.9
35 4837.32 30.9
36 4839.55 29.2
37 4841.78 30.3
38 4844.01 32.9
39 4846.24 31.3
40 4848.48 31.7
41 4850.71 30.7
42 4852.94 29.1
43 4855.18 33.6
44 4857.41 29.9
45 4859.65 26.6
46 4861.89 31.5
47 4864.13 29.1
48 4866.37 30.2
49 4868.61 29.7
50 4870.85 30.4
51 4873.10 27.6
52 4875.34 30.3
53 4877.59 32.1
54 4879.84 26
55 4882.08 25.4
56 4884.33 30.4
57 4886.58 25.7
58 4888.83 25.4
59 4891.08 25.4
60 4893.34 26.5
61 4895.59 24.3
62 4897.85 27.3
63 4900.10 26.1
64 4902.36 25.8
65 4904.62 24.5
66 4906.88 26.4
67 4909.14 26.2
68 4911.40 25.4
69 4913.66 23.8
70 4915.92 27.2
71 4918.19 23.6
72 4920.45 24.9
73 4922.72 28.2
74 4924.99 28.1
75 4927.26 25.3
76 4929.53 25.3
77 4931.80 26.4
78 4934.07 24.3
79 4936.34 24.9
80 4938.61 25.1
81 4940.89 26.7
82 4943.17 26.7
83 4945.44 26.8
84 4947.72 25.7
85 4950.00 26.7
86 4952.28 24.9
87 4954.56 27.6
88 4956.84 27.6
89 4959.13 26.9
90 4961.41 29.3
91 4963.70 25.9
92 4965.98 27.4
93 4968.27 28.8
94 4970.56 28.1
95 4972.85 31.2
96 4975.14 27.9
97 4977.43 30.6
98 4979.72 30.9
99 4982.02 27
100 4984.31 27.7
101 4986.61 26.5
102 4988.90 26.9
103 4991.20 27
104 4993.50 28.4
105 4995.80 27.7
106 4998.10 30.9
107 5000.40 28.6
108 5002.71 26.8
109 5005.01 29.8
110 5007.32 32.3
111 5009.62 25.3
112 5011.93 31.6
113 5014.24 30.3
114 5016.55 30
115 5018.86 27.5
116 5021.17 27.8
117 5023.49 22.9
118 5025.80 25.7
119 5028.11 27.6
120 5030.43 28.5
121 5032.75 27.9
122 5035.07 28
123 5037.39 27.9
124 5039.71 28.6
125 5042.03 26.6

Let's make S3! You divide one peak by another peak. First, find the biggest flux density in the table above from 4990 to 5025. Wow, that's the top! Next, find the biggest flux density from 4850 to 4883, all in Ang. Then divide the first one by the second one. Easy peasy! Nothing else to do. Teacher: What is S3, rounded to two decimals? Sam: 0.96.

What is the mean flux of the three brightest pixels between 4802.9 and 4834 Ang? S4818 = 32.6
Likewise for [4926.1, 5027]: 31.7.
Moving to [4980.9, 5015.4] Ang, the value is 31.6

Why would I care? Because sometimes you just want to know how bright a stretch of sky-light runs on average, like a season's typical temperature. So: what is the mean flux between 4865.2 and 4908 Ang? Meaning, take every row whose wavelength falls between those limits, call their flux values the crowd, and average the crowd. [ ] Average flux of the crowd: 27.3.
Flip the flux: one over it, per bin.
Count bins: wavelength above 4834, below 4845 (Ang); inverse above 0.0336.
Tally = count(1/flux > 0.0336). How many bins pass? 2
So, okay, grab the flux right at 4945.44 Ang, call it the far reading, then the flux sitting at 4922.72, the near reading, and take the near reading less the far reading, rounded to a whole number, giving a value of 1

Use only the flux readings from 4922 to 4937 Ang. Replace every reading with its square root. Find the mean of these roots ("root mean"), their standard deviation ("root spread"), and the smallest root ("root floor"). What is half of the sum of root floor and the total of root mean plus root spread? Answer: 5.09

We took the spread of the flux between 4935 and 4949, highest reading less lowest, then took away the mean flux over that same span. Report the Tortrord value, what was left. -24.1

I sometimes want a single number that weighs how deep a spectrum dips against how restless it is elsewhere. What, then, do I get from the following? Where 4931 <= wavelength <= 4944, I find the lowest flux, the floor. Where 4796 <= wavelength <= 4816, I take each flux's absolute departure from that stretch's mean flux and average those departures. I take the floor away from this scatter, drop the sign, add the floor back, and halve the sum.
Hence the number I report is 23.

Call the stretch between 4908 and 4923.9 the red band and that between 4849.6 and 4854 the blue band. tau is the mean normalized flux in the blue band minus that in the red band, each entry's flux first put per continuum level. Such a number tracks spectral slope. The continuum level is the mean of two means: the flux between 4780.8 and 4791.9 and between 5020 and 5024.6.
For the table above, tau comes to 0.16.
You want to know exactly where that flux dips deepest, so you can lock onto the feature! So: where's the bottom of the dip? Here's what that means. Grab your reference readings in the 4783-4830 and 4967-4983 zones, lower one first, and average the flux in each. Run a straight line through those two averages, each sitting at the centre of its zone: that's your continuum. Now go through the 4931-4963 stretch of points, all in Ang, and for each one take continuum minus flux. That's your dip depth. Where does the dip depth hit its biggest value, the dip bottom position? 4934.07 Ang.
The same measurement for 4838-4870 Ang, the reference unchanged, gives 4859.65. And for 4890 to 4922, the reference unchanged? 4918.19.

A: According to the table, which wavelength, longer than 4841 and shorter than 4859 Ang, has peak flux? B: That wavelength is 4855.18 Ang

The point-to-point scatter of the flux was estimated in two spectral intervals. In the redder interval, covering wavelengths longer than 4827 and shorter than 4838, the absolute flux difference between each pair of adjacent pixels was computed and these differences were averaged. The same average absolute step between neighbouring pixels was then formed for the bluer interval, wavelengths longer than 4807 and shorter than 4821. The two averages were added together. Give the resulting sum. 2.9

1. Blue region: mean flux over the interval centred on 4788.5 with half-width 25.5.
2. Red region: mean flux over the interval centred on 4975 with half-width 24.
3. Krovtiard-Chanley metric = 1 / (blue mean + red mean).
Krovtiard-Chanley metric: 0.0176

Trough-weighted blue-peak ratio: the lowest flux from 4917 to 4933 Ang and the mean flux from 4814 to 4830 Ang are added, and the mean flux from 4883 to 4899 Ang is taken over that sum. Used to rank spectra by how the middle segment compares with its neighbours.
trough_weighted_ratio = 0.494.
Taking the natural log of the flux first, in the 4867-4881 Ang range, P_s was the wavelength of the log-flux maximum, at 4877.59 Ang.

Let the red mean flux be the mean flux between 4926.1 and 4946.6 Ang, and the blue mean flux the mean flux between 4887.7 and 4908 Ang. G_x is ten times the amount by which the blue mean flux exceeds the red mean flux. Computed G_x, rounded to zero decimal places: 0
